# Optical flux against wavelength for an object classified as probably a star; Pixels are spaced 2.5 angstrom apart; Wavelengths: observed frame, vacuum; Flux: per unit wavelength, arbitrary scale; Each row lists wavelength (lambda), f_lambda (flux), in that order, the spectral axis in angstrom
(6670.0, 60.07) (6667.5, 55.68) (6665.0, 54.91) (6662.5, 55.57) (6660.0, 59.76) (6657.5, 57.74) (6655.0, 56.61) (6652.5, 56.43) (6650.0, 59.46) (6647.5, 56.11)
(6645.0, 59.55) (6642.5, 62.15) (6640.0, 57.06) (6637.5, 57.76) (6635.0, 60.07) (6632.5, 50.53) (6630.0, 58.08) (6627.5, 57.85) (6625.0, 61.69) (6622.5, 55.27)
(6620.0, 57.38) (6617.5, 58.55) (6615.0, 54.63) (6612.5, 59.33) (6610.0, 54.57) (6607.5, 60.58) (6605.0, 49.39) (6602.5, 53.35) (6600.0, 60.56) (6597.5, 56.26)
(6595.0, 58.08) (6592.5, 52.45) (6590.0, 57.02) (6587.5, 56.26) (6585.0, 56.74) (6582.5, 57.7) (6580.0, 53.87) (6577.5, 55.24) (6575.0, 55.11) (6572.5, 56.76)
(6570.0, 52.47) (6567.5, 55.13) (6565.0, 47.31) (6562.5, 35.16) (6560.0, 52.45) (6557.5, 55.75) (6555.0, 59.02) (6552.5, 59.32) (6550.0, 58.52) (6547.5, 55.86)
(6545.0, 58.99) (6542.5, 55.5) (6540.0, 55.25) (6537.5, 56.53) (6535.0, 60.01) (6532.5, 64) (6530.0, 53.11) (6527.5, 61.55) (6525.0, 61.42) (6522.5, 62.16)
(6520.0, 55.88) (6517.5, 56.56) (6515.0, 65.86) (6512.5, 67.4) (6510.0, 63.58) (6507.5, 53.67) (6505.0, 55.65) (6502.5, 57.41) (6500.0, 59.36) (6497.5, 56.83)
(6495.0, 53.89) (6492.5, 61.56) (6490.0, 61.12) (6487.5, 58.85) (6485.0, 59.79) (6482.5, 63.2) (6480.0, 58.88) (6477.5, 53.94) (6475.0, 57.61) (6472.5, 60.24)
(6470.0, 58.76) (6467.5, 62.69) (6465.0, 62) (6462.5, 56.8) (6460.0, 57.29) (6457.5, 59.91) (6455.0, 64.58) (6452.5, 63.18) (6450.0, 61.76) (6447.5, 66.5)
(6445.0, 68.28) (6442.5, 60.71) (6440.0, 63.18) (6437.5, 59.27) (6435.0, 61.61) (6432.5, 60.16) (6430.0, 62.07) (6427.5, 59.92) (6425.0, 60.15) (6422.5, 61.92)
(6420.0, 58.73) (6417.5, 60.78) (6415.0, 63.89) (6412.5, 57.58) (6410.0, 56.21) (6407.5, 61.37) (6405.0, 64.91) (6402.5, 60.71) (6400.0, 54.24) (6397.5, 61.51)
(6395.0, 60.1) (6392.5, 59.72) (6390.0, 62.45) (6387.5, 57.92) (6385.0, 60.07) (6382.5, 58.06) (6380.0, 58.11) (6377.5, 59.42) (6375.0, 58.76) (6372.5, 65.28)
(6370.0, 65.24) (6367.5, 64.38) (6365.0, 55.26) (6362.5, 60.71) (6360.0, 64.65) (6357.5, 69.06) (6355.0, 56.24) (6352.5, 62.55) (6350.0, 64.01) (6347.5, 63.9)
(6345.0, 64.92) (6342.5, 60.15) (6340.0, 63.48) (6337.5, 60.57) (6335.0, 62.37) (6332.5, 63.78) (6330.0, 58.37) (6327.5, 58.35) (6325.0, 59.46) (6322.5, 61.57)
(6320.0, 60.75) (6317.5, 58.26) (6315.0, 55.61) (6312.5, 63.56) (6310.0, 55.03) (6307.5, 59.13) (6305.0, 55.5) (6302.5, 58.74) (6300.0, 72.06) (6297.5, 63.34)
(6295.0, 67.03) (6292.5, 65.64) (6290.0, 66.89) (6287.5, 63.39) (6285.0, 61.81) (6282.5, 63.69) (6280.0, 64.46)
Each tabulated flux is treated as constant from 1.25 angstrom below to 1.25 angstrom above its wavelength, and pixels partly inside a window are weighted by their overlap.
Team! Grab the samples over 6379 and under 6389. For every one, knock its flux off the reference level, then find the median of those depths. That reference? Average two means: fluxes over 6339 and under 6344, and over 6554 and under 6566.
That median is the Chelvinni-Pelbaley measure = -2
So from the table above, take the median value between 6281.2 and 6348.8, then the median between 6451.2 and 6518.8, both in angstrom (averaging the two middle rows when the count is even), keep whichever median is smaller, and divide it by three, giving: 19.8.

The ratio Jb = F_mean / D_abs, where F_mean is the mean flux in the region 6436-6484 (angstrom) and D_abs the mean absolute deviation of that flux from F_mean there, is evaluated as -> 21.9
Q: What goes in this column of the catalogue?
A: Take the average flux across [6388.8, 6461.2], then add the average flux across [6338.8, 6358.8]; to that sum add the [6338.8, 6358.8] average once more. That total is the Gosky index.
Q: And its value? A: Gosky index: 187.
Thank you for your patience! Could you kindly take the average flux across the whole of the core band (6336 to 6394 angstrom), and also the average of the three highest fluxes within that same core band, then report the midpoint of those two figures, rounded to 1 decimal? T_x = 64.0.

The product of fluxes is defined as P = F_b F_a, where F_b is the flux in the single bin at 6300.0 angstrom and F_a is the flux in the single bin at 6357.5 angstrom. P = 4976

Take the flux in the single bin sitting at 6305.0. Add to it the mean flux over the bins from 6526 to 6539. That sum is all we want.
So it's 115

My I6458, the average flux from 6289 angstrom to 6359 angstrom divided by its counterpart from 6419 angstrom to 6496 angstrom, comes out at 1.02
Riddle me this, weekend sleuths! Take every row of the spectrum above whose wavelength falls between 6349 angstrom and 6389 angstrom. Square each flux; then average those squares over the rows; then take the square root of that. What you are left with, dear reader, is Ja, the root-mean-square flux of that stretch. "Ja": 61.3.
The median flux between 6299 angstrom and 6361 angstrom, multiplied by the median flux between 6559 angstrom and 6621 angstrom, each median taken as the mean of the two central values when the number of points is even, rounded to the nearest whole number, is 3356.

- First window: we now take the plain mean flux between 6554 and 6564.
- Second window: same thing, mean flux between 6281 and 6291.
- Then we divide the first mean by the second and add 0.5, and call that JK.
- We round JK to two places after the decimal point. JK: 1.29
